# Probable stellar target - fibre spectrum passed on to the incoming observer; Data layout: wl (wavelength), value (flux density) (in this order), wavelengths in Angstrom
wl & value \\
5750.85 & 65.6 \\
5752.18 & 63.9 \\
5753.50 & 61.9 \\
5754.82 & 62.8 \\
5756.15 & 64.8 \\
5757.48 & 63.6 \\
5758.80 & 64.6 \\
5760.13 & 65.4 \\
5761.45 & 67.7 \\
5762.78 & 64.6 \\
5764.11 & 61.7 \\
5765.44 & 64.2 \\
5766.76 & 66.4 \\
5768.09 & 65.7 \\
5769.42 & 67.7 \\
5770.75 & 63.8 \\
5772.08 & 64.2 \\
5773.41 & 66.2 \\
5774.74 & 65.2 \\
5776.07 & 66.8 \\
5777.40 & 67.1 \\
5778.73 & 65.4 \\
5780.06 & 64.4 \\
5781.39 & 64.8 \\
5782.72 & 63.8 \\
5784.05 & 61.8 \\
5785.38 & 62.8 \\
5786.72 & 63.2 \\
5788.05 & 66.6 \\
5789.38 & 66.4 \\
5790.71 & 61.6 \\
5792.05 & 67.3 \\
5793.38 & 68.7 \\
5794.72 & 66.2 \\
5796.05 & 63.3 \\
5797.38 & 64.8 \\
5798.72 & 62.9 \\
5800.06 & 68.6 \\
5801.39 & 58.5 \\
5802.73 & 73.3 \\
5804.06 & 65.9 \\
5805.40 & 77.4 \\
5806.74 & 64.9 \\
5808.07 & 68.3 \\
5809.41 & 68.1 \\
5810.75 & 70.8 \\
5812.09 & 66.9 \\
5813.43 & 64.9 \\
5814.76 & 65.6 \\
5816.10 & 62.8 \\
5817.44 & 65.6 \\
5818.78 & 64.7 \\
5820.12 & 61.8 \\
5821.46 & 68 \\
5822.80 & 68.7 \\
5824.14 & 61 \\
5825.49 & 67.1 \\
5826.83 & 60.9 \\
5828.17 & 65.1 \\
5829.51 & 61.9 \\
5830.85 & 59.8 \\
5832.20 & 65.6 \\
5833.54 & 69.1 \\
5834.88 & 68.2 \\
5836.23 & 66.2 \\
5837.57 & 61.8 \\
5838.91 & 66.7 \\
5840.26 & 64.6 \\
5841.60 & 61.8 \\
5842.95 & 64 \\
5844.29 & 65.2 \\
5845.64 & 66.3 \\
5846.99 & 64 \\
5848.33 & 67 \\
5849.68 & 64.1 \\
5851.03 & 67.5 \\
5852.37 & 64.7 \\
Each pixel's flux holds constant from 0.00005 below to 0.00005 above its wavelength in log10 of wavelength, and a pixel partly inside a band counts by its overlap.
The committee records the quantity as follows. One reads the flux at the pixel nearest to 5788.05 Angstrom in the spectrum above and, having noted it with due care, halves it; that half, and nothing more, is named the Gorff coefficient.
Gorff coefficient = 33.3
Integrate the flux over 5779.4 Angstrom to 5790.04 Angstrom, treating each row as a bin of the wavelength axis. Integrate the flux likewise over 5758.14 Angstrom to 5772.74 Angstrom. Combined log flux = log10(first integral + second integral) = 3.21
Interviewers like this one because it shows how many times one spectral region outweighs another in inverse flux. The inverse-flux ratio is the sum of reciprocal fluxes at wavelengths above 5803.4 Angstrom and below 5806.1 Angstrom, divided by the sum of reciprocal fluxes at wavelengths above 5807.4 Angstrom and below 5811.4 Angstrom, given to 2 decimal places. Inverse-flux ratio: 0.65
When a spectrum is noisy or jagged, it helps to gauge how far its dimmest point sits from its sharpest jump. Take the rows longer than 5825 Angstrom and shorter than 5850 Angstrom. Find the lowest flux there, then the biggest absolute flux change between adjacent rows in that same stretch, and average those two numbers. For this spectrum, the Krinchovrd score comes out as 33.0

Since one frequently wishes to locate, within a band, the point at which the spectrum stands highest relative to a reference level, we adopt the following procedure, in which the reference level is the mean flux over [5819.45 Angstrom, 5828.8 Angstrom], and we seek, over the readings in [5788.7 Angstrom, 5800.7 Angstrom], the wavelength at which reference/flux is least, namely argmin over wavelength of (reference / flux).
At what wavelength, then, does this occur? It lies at 5793.38 Angstrom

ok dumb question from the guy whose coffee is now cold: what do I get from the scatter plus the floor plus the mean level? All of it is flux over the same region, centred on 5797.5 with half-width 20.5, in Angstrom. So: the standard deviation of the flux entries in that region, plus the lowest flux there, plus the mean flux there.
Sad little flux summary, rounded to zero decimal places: 128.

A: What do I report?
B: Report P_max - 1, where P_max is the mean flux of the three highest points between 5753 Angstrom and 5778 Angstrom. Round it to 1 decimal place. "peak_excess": 66.5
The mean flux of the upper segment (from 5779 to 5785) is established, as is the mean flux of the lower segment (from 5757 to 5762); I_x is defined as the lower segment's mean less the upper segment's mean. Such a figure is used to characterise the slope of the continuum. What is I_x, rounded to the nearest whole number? 2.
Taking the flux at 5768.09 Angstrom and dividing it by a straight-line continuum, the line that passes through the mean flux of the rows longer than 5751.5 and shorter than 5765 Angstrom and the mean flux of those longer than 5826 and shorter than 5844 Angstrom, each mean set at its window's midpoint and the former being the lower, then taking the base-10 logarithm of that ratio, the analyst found 0.011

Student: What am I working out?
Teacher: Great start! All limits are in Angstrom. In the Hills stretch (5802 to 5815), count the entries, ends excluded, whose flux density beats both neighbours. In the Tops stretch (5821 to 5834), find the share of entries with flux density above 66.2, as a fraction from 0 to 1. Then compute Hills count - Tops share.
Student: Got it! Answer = 2.60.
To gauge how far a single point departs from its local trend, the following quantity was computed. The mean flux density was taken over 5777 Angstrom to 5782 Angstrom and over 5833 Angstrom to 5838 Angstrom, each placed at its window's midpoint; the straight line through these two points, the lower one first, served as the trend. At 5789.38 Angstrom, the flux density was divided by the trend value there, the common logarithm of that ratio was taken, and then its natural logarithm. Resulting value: -5.2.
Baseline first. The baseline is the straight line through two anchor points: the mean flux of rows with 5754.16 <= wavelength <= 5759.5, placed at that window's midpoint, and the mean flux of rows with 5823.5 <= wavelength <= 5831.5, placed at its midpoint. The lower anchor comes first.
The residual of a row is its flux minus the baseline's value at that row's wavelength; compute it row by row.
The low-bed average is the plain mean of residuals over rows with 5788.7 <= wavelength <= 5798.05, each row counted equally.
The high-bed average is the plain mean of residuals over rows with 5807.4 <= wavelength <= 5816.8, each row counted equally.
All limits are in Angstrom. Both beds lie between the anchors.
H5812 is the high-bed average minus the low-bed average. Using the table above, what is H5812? 1.6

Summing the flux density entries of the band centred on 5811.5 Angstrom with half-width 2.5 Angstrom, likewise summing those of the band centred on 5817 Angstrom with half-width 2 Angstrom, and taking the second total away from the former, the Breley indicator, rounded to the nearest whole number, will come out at 78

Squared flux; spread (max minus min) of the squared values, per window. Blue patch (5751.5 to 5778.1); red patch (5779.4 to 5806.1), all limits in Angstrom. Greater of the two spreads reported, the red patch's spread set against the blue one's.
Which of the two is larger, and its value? 2569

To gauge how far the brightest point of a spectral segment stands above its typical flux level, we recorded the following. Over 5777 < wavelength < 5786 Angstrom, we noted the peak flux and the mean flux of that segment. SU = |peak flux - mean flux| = 2.8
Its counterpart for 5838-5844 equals 2.4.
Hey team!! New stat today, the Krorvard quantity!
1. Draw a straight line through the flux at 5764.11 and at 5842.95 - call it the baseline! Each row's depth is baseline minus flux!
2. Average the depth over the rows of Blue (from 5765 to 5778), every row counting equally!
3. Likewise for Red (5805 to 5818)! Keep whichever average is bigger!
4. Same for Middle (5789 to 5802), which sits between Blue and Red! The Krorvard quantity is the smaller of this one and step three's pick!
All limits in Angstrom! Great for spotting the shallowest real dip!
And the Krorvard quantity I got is -3.8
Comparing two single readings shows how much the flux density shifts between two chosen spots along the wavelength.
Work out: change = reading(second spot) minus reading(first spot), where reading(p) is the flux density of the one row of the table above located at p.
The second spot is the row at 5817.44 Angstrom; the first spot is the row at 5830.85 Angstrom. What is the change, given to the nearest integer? 6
